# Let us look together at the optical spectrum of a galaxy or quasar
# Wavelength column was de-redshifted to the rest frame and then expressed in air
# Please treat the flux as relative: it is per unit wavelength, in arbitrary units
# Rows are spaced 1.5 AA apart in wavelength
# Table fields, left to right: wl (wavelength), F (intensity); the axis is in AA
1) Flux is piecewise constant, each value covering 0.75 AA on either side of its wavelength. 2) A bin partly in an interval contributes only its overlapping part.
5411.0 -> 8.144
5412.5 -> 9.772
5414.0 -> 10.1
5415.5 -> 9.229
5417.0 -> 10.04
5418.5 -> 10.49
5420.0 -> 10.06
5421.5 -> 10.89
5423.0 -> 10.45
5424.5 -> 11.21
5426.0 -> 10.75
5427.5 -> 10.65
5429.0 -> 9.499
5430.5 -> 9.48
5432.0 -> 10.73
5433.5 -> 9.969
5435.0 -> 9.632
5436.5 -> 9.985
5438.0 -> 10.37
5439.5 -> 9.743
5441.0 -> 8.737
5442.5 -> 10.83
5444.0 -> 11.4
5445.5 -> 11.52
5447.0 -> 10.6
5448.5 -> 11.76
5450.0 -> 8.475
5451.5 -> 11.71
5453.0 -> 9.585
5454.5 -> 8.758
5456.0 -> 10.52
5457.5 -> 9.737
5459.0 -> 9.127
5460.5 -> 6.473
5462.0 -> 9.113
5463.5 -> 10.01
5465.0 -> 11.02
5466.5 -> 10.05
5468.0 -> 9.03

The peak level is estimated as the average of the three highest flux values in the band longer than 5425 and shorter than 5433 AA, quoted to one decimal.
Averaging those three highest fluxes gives 10.7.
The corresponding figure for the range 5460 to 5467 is 10.4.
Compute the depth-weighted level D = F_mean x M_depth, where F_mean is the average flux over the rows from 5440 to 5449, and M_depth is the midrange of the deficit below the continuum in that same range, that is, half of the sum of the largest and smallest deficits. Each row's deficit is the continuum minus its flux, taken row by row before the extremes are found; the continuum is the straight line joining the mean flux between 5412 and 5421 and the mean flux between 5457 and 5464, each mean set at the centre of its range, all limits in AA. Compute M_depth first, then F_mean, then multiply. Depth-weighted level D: -11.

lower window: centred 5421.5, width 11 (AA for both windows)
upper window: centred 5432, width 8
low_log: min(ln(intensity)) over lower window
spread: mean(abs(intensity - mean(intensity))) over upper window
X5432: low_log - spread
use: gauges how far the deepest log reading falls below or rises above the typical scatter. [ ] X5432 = 1.92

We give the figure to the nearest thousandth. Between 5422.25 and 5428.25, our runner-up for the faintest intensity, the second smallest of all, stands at 10.650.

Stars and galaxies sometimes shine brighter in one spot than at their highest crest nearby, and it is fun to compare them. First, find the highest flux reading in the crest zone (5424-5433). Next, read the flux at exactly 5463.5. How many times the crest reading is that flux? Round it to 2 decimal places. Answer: 0.89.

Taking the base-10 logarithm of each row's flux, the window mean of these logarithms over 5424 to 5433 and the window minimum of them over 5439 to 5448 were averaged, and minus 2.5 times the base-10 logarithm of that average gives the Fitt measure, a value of 0.024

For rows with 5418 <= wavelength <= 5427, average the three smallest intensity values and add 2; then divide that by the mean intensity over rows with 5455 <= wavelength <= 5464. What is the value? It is 1.35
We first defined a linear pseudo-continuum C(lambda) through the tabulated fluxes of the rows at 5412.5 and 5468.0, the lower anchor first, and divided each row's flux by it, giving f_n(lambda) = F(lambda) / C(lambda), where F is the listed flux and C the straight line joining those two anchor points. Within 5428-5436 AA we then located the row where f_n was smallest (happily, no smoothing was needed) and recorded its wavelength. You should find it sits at 5429.0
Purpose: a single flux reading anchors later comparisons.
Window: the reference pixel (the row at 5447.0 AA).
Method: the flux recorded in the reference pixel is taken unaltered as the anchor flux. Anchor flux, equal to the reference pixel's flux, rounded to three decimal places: 10.600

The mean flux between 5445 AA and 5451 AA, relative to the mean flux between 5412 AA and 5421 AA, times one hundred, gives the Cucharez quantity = 106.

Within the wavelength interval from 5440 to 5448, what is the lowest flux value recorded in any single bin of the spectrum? 8.737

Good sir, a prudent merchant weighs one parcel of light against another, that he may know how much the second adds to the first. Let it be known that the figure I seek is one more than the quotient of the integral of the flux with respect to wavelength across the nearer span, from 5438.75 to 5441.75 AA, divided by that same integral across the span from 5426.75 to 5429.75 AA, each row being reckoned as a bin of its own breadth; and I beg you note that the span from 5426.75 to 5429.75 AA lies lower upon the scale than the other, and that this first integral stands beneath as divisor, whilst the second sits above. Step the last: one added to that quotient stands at 1.9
